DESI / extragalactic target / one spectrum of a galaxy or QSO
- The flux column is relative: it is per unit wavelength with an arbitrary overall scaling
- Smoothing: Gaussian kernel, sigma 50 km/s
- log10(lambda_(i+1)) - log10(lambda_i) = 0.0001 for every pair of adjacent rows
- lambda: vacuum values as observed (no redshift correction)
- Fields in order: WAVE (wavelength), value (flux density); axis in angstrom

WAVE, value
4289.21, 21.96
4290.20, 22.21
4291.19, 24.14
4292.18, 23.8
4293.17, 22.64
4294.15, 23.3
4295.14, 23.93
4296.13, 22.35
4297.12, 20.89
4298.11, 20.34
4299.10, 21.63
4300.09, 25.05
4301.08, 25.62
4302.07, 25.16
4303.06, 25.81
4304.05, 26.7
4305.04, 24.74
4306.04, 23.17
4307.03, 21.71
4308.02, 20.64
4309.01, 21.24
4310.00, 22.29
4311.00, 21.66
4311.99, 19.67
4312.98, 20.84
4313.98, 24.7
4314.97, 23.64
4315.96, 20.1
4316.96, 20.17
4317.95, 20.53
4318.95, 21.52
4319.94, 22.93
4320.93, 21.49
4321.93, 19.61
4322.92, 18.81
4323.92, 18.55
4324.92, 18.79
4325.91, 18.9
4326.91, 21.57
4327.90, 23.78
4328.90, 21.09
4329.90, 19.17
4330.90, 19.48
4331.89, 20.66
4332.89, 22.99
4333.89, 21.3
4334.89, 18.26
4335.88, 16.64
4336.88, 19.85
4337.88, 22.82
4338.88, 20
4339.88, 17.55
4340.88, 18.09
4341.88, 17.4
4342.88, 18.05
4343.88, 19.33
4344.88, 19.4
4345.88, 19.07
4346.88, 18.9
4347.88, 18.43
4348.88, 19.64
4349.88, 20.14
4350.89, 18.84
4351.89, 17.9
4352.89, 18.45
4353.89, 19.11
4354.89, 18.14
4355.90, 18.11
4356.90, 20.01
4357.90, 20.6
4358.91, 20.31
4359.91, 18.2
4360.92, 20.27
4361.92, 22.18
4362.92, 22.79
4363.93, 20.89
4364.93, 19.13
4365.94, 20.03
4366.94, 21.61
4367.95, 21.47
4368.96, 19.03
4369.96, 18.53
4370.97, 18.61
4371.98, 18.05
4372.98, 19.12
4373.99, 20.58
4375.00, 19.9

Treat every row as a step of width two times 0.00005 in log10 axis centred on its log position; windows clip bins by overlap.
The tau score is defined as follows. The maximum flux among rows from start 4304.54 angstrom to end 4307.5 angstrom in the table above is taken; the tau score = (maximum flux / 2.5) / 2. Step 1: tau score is 4.9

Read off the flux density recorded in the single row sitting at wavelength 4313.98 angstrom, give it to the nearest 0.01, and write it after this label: 24.70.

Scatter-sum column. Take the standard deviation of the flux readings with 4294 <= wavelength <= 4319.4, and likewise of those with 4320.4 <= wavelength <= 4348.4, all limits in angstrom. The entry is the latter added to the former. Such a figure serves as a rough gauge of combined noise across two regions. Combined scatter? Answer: 3.8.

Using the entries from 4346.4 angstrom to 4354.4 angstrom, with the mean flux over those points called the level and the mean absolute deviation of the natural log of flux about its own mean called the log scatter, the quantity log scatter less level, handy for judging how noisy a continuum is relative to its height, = -18.9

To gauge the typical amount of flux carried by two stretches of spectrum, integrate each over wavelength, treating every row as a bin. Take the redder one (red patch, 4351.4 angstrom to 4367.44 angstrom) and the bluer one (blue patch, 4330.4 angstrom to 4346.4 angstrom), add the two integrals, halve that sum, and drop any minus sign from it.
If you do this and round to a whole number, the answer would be 315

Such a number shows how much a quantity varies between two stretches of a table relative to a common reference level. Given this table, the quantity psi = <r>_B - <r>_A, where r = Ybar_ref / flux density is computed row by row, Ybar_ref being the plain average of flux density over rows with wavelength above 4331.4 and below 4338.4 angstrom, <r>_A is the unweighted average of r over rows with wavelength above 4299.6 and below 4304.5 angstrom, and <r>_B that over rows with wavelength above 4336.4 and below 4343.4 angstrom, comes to 0.28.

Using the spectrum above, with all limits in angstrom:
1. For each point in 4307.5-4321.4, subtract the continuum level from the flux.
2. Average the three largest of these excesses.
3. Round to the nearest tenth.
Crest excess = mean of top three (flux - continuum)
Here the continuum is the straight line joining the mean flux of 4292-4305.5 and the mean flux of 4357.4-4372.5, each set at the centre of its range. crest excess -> 1.0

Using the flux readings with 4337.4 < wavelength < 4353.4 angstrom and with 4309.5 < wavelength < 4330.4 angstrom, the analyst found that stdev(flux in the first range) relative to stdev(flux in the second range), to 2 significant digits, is 0.73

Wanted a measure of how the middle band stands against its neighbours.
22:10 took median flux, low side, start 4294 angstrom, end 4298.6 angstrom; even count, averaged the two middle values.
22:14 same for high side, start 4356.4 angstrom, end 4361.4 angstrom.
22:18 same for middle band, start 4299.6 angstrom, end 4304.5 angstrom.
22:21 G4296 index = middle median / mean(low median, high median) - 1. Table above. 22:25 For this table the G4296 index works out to 0.20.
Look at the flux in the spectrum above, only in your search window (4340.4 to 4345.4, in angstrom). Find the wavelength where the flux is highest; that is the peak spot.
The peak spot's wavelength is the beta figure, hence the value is 4344.88 angstrom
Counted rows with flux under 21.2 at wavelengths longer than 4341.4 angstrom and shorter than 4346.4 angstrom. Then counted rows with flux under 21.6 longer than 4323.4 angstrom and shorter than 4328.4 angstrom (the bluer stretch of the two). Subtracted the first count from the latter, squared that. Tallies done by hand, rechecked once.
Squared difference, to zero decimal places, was 1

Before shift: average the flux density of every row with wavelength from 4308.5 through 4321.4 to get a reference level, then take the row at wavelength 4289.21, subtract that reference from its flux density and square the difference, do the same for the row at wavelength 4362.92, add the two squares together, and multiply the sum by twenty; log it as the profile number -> 31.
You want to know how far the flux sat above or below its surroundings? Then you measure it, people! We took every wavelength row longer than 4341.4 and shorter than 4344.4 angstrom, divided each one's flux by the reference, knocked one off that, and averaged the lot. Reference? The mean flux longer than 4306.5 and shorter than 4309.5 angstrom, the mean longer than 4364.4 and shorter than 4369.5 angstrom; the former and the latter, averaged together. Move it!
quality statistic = -0.12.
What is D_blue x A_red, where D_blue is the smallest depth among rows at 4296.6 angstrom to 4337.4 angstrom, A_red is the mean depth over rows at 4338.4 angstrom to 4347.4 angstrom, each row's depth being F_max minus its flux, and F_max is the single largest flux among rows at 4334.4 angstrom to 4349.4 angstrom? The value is -16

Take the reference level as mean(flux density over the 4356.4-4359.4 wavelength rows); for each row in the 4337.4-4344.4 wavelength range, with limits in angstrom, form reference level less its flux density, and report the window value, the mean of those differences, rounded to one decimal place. 1.3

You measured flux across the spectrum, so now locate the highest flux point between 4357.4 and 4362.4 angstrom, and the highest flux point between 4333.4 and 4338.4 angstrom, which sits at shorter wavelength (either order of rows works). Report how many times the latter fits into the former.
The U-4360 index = 0.97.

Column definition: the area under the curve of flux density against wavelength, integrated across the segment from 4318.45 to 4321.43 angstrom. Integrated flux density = 66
